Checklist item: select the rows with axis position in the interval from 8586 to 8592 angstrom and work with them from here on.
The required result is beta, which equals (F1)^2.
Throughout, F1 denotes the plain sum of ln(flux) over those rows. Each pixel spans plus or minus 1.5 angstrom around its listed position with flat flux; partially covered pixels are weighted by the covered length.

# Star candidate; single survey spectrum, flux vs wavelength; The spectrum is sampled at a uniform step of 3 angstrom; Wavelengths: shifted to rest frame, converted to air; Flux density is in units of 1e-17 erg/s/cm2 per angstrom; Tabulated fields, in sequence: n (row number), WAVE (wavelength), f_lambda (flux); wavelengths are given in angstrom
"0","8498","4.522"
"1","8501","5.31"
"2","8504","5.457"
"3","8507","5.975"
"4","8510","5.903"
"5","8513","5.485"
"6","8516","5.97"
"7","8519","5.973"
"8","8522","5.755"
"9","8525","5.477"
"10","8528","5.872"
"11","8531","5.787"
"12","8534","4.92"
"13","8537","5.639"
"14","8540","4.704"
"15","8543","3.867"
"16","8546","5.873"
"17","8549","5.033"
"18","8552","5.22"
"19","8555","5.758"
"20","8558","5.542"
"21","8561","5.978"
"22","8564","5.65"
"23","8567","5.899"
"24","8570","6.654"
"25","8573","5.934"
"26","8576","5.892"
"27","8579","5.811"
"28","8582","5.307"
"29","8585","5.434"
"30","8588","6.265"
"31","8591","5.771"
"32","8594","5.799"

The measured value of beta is 13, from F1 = 4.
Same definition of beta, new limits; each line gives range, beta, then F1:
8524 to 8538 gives 73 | 9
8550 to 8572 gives 151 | 12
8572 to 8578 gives 13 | 4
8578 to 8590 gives 48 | 7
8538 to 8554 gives 63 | 8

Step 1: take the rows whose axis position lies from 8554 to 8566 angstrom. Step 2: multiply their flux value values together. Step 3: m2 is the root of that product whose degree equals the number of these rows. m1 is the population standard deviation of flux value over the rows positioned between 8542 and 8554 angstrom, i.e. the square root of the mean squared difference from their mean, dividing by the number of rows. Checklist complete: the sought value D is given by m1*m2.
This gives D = 4.1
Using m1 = 0.72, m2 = 5.73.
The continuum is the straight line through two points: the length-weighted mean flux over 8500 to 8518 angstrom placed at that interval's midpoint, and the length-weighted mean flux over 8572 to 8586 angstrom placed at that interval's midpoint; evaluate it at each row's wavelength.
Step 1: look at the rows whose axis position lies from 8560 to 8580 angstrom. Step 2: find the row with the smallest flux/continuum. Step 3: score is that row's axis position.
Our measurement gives 8564 angstrom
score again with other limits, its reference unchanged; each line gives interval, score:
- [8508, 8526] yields 8525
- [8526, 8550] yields 8543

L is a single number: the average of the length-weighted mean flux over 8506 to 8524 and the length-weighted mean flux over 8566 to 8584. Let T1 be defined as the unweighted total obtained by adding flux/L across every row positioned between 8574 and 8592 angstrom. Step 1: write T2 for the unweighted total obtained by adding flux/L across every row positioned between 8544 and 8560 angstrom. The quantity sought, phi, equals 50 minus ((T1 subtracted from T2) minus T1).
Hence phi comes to 57.1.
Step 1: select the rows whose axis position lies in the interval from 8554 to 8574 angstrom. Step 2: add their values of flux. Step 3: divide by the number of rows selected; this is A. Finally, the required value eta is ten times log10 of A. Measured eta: 7.72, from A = 5.9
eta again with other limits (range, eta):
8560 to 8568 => 7.67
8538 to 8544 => 6.32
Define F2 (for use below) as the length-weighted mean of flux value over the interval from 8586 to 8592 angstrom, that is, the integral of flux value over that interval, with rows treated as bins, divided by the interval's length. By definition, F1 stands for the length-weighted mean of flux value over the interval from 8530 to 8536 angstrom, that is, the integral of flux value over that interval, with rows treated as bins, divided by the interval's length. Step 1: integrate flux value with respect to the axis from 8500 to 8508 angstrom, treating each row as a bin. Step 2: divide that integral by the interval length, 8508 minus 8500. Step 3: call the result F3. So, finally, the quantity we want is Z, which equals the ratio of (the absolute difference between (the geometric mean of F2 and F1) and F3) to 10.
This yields 0.008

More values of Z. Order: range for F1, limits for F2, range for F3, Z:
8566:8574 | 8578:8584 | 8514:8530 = 0.005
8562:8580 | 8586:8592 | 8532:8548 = 0.096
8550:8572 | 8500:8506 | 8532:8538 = 0.032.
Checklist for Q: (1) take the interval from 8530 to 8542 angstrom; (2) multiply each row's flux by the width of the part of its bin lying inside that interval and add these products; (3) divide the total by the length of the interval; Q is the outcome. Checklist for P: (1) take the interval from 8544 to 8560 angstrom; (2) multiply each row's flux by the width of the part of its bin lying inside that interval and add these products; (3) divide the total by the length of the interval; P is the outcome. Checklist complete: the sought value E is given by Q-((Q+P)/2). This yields -0.13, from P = 5.5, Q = 5.18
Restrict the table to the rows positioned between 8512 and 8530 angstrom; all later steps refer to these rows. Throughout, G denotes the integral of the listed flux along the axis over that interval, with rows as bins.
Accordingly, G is 104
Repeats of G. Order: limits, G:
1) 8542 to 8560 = 95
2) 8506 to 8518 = 70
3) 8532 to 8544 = 58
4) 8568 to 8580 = 73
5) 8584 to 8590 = 35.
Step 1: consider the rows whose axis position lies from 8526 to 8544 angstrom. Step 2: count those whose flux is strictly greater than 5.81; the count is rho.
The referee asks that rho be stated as 1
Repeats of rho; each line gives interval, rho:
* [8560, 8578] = 5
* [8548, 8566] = 1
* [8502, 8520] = 4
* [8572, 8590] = 4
